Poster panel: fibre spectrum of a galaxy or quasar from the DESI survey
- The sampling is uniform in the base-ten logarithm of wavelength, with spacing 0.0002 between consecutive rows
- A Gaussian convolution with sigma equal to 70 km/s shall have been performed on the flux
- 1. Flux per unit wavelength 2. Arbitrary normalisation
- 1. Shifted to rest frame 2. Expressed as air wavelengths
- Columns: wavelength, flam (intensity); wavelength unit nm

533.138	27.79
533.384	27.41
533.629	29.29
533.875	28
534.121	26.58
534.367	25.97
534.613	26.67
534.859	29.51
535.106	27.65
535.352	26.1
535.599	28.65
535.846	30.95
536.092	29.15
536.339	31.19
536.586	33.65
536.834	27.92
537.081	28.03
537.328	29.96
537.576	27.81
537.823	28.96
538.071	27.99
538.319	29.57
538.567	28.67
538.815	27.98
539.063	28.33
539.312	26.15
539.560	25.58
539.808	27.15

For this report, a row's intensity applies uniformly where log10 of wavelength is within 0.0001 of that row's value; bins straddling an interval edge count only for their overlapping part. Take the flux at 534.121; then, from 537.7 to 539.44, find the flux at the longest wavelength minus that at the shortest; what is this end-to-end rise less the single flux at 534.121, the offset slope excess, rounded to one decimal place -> -29.4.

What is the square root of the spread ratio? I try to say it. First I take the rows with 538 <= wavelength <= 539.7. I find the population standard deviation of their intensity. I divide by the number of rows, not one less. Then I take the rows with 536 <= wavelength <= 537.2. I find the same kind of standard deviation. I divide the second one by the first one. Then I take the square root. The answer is 1.29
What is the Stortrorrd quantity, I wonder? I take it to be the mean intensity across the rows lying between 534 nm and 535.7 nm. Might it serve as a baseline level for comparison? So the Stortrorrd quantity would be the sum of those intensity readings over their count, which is 27.3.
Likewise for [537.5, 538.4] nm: 28.6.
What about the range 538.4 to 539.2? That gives 28.3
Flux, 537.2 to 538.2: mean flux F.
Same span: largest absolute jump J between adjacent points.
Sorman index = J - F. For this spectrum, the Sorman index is -26.5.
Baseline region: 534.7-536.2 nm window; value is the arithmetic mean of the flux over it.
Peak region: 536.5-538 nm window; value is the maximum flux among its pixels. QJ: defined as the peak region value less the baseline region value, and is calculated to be 5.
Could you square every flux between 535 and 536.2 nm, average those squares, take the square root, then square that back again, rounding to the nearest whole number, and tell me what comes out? 815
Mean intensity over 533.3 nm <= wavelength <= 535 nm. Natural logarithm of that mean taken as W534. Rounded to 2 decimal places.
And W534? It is 3.32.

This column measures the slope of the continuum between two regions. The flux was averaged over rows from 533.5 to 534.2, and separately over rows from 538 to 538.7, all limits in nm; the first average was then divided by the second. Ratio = 0.97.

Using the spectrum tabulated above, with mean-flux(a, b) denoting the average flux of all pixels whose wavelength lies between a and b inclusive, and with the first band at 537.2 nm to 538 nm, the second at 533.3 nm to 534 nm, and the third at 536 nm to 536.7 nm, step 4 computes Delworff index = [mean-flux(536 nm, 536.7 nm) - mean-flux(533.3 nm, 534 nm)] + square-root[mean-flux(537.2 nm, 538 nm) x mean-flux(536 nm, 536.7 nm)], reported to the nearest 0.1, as 33.2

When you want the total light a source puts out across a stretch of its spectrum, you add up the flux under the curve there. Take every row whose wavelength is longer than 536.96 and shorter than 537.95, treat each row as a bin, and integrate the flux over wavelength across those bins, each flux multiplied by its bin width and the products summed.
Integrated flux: 28.4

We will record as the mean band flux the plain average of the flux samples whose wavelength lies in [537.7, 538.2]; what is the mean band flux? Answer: 28.5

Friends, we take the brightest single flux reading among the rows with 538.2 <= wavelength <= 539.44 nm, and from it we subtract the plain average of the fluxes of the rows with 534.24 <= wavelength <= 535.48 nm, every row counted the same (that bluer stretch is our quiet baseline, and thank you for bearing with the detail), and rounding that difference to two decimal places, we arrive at 2.39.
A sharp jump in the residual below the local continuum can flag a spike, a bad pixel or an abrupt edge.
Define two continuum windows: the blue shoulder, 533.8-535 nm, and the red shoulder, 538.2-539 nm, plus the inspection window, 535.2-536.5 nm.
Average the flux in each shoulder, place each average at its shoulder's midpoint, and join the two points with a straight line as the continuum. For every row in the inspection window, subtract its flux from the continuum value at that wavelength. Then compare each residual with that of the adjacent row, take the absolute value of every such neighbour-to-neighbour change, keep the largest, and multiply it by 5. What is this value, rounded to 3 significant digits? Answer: 12.3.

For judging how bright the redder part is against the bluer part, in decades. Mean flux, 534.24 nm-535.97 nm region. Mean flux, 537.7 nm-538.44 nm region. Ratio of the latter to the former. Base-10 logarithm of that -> 0.014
